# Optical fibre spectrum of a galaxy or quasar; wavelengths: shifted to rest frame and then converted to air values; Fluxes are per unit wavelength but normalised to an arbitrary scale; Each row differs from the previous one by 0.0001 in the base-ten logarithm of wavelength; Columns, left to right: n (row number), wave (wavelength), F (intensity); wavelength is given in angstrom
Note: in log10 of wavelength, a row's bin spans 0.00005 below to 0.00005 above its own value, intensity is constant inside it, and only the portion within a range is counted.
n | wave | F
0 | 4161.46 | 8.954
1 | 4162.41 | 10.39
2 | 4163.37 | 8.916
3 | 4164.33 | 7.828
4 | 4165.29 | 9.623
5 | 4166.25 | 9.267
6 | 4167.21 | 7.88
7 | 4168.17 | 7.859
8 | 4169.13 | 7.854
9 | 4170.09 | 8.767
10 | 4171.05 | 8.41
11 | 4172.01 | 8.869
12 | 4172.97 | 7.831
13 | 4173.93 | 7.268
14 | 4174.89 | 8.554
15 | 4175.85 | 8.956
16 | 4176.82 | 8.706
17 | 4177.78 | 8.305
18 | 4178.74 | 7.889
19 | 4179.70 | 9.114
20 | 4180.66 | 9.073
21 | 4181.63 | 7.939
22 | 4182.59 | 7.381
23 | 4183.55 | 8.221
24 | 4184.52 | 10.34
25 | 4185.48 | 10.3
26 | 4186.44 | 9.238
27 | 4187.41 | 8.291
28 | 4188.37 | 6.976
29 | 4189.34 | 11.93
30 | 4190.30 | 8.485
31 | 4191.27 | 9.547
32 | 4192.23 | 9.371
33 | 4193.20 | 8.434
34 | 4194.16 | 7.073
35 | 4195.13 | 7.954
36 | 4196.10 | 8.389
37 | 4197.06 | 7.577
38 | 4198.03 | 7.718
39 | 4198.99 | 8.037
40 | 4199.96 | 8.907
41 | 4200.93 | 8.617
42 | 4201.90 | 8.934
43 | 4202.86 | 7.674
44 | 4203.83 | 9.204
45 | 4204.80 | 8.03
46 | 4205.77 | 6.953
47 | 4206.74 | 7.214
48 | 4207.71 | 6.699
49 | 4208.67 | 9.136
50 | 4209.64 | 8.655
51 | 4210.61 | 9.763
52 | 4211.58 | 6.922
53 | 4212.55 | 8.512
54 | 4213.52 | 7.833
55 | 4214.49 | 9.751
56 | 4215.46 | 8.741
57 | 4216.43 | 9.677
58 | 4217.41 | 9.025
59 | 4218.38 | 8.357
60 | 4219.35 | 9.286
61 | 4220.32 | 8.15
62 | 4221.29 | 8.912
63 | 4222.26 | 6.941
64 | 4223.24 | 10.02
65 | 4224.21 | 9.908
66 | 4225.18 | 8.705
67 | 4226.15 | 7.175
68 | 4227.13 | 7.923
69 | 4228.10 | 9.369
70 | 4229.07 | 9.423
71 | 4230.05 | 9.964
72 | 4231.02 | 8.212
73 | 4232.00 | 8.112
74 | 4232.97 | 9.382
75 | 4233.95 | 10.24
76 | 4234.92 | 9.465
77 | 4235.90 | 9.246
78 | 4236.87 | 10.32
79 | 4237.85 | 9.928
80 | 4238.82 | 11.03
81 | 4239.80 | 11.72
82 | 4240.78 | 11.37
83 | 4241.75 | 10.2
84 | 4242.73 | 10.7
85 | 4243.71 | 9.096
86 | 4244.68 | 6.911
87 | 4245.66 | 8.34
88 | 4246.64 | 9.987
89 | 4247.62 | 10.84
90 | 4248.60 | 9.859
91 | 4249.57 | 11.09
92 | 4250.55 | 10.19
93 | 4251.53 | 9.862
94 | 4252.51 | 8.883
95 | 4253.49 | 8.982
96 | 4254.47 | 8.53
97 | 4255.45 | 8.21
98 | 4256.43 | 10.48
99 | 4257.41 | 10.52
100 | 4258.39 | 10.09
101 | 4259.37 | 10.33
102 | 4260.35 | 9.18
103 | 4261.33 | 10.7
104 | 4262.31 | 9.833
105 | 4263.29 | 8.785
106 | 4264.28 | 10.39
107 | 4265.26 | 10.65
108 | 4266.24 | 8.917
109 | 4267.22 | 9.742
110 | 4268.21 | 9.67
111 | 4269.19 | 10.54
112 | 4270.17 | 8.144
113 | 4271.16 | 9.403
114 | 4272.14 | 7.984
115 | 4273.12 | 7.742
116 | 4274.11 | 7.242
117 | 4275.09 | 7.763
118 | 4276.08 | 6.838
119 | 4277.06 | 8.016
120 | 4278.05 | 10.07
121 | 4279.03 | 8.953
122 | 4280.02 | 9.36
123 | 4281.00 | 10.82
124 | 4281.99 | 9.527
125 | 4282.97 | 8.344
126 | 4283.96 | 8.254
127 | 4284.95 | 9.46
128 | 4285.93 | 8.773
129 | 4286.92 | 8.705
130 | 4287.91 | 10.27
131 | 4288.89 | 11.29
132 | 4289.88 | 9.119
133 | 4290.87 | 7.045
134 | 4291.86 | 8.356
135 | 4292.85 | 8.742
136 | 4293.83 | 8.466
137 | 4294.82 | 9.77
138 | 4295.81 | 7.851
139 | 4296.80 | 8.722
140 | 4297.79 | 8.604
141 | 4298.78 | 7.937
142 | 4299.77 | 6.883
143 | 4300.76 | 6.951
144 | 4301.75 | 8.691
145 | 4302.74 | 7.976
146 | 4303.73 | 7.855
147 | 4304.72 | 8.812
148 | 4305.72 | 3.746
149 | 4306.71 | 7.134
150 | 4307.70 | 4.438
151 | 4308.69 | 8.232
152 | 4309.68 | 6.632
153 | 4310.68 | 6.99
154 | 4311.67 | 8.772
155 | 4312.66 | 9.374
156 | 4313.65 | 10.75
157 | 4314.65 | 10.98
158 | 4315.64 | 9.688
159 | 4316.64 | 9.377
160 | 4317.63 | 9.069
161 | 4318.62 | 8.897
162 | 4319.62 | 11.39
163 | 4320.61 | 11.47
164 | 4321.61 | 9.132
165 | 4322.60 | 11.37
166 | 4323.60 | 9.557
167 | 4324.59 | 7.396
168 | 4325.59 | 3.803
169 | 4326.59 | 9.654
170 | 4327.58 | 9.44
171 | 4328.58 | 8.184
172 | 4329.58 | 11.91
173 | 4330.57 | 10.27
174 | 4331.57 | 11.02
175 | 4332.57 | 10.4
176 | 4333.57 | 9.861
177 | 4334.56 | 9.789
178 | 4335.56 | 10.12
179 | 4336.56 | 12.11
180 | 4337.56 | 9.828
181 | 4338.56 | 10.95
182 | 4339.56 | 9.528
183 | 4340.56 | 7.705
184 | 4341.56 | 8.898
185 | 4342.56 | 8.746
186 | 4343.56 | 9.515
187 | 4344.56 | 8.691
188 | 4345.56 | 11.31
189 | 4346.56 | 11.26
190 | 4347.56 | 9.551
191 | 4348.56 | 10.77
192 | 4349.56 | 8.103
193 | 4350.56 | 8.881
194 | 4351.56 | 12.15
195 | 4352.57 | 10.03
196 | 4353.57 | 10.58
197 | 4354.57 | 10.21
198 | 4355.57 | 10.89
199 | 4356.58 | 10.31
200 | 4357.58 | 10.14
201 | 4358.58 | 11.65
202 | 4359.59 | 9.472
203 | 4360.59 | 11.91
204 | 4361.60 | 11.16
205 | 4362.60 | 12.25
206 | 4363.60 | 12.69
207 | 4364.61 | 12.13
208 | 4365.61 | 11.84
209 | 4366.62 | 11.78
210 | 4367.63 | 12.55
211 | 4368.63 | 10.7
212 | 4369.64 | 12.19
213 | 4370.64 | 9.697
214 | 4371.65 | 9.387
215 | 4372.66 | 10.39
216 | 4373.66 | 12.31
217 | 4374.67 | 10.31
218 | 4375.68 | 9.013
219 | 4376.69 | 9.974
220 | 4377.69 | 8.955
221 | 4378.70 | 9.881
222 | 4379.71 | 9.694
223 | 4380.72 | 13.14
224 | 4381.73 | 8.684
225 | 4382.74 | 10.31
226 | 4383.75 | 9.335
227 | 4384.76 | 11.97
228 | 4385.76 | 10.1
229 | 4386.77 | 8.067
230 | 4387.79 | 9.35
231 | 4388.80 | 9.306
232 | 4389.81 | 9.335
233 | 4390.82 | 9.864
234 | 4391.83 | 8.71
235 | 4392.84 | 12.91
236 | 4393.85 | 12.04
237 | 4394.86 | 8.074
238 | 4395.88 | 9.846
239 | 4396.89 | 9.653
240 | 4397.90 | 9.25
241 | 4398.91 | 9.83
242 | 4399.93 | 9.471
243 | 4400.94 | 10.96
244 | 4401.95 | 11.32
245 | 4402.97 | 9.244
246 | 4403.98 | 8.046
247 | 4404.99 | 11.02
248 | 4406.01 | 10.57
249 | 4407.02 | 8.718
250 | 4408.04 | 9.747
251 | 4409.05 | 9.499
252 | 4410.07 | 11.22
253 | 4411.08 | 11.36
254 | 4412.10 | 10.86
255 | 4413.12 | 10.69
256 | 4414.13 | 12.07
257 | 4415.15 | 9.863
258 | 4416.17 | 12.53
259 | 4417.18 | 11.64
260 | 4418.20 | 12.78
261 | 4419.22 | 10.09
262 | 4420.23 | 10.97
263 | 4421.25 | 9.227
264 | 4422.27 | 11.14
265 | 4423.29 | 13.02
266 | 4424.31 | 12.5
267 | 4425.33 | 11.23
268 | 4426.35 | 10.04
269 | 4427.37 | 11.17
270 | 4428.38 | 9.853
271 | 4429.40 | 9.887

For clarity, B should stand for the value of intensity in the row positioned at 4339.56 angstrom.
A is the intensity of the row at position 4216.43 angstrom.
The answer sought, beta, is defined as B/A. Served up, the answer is 0.98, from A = 9.677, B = 9.528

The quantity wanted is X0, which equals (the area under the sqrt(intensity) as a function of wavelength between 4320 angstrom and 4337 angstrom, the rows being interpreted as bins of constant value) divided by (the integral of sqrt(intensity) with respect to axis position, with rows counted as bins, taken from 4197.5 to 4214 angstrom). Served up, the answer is 1.12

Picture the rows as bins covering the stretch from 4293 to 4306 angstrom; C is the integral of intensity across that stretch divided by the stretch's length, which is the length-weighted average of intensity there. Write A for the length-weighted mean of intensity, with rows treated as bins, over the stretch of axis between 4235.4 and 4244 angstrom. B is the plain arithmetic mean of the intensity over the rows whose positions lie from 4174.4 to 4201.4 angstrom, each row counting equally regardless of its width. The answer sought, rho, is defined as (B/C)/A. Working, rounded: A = 10.4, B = 8.6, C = 7.96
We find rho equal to 0.104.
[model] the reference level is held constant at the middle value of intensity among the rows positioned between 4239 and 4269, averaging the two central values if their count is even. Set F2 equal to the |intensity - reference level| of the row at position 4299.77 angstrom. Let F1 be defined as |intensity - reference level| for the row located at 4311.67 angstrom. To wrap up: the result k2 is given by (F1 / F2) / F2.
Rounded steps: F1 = 1.2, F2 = 3.0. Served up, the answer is 0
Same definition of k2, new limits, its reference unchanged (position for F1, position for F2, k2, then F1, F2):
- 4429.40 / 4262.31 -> 4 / 0.0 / 0.1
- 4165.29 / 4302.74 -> 0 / 0.3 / 1.9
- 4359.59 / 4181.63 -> 0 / 0.5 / 2.0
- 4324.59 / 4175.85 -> 3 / 2.5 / 1.0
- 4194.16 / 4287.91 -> 24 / 2.9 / 0.3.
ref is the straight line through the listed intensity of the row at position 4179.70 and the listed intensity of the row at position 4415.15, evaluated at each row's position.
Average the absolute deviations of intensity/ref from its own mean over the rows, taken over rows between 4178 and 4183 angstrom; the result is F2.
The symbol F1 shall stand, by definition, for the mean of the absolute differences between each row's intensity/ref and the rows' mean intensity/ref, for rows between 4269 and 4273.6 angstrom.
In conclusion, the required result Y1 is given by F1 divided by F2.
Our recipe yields 1.44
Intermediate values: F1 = 0.103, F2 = 0.07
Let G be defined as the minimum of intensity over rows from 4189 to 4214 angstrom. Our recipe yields 6.699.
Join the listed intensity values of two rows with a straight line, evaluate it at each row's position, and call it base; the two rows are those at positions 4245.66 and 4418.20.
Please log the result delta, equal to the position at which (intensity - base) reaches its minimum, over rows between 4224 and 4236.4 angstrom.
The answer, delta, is 4226.15 angstrom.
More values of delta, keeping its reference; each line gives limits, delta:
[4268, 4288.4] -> 4276.08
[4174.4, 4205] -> 4194.16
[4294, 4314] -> 4305.72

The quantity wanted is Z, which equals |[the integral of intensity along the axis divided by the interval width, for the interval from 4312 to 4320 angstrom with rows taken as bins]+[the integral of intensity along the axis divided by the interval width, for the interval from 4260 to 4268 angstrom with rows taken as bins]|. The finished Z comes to 19.7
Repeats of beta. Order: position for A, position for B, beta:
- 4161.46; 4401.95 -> 1.26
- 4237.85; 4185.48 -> 1.04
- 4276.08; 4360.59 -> 1.74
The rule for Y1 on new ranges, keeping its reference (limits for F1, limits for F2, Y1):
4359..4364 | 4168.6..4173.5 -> 2.19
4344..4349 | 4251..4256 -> 2.18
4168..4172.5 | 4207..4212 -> 0.35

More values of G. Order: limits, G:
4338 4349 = 7.705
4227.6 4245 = 6.911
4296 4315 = 3.746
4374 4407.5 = 8.046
